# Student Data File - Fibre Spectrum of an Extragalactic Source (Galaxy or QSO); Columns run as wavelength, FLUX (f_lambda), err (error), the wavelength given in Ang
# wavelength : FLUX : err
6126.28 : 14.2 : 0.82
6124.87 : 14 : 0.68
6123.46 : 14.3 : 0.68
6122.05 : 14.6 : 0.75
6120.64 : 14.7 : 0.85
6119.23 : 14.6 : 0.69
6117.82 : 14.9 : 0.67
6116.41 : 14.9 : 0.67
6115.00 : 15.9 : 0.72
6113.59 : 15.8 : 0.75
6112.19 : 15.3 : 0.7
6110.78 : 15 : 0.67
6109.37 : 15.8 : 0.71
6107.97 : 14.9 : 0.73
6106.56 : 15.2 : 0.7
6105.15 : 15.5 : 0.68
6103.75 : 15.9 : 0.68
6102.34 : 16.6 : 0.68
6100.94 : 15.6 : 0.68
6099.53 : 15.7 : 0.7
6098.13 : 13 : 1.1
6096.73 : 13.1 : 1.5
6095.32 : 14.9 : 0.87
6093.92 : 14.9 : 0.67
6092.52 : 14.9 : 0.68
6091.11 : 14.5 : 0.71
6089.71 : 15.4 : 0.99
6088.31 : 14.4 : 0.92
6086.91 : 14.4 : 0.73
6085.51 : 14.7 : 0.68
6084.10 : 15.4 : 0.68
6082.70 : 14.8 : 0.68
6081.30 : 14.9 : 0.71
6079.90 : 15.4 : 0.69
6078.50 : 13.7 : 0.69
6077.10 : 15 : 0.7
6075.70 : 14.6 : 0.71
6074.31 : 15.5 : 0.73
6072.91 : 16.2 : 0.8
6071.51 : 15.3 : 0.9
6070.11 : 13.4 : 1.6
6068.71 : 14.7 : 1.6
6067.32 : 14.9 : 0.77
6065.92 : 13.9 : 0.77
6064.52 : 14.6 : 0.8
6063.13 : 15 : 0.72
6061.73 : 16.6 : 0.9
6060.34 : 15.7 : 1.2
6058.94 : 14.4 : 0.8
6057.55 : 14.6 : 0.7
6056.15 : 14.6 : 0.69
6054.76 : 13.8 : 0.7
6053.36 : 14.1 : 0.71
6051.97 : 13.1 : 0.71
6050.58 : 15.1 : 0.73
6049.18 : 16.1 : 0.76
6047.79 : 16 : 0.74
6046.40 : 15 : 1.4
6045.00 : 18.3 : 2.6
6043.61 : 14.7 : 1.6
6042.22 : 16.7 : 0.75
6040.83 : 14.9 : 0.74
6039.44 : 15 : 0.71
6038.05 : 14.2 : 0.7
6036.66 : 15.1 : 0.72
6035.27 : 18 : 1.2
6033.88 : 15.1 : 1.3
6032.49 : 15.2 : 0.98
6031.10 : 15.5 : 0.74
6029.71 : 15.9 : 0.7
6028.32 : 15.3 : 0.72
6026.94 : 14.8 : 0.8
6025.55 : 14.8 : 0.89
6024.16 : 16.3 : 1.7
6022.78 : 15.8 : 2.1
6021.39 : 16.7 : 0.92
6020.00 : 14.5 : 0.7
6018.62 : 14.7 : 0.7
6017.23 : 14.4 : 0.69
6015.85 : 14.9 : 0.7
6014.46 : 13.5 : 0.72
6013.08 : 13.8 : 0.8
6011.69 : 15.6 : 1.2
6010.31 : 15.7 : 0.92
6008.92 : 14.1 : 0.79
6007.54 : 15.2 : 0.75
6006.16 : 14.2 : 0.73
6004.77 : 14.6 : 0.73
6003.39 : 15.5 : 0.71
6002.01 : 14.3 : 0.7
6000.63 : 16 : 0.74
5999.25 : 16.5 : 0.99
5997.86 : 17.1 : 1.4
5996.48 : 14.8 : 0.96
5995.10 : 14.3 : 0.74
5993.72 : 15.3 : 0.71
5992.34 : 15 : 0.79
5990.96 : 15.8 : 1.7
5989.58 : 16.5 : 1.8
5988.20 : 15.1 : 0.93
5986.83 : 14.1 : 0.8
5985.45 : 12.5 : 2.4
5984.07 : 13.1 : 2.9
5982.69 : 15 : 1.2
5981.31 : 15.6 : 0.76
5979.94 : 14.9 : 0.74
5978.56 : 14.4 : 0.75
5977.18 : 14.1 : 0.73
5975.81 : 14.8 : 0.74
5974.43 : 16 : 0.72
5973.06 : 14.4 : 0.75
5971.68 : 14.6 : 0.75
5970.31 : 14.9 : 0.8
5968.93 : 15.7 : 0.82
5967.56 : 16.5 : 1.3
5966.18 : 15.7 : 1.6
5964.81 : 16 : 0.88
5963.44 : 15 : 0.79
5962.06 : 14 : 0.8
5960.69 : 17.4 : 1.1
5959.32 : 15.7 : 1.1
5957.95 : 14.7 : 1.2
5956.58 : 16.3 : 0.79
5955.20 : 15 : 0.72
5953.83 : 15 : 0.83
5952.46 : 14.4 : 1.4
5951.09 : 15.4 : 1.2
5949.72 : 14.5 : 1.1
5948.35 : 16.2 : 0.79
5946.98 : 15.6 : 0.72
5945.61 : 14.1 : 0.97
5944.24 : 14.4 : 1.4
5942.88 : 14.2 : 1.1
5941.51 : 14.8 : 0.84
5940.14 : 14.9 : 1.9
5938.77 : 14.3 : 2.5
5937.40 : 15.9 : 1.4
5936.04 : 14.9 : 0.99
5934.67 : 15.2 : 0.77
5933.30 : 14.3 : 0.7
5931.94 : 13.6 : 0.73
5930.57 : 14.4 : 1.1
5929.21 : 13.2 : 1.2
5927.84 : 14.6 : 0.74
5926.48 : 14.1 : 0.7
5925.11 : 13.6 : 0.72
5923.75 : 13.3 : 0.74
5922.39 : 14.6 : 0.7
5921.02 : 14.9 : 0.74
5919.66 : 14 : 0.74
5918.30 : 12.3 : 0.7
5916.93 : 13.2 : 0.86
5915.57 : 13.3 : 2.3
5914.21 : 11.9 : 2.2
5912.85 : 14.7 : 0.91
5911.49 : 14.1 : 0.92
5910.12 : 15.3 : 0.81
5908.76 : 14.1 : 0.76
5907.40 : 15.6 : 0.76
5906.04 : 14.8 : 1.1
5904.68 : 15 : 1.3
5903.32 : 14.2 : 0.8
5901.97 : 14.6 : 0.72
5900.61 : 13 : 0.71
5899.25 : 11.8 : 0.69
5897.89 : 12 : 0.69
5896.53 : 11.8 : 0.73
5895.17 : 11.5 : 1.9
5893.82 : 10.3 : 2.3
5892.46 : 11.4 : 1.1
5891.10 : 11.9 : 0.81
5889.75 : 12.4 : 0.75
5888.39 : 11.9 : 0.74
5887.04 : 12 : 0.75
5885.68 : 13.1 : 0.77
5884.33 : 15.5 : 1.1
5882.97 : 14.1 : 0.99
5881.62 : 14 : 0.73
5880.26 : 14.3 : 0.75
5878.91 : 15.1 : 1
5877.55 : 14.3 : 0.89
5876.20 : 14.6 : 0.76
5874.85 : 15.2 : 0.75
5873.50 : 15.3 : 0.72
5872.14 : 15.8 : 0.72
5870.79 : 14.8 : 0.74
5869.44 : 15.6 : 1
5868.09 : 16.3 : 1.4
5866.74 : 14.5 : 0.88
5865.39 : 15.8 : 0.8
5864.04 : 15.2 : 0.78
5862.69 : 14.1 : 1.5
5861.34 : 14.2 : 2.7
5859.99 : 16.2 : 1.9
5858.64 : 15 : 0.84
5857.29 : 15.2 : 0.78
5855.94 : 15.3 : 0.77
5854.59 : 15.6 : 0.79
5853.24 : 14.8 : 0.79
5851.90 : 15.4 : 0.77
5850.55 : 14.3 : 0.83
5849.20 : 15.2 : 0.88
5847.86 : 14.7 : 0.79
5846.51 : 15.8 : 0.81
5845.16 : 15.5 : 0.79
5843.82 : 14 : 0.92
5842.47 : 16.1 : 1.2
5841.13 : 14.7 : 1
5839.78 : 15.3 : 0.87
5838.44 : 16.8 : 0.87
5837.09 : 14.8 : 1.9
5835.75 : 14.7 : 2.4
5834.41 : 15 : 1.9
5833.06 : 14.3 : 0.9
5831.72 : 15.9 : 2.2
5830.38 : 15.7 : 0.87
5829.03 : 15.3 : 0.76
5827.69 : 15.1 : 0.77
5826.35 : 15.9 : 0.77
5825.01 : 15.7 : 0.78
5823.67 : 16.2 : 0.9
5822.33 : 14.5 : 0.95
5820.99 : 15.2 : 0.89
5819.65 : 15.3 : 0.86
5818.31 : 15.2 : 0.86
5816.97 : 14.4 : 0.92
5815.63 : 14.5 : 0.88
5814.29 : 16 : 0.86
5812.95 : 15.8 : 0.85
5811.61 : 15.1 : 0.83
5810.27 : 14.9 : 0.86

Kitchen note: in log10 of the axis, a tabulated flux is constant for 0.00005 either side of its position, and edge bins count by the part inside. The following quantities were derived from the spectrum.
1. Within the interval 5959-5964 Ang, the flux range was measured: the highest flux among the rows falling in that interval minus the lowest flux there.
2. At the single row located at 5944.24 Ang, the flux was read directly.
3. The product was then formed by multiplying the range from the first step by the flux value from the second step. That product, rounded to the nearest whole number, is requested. 49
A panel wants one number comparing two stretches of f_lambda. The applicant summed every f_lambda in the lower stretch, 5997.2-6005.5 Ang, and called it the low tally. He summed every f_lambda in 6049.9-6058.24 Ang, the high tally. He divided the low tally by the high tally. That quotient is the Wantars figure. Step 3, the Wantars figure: 1.10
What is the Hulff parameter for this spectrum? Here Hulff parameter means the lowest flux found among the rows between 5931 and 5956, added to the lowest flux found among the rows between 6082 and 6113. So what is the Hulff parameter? 26.6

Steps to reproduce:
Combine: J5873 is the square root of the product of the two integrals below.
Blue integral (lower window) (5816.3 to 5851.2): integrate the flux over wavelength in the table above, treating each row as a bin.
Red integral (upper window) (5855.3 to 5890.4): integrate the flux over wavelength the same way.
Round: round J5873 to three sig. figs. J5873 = 522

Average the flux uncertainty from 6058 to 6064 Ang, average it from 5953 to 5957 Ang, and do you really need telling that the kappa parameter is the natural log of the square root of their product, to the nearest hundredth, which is -0.17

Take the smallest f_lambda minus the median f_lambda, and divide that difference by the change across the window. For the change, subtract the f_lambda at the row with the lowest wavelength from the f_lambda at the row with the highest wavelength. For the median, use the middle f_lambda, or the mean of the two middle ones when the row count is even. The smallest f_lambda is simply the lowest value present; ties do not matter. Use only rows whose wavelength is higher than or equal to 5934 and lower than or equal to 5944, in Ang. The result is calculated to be 0.7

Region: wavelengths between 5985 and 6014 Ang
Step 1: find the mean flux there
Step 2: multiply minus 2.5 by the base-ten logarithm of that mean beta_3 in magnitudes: -2.944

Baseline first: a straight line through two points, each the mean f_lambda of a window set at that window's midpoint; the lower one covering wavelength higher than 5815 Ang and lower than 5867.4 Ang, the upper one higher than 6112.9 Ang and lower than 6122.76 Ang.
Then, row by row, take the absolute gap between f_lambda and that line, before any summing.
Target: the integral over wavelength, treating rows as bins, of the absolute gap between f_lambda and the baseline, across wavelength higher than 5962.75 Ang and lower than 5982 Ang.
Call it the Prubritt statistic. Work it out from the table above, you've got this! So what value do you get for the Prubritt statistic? 12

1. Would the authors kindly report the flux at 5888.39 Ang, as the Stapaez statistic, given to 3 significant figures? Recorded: 11.9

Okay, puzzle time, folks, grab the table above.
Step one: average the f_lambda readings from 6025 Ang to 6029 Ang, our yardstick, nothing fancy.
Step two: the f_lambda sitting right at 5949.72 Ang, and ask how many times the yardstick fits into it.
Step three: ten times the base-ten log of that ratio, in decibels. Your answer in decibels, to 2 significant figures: -0.14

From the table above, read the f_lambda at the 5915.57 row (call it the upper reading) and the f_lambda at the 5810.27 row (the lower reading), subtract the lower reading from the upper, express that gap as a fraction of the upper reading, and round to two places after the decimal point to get -0.12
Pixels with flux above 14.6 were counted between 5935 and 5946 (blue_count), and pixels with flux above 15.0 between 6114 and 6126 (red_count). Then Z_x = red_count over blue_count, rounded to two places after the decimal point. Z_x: 0.25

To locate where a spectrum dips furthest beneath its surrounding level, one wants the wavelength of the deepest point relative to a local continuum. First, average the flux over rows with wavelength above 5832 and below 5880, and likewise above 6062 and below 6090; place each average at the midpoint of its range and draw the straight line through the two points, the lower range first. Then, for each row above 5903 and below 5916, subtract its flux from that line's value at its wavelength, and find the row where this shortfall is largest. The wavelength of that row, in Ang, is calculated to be 5914.21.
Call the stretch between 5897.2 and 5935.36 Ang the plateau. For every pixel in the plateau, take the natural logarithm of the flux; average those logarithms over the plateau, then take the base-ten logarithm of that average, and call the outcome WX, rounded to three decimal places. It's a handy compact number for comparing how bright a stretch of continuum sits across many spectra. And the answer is 0.420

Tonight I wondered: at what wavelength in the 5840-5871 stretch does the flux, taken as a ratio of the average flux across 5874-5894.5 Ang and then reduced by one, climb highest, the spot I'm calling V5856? 5868.09 Ang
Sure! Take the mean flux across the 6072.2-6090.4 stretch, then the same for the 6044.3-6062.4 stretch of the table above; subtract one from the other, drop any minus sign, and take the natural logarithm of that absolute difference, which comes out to -1.5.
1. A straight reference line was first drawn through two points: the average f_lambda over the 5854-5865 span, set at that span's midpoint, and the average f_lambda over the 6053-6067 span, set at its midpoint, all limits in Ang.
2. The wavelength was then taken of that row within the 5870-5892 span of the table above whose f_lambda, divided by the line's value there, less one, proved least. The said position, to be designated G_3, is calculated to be 5888.39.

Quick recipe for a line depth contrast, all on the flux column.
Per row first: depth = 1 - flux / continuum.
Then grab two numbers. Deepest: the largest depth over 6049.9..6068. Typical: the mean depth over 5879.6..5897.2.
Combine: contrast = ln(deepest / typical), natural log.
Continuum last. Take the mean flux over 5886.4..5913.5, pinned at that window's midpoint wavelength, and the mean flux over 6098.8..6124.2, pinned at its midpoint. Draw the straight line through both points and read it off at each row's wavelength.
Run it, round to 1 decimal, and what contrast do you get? 1.3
